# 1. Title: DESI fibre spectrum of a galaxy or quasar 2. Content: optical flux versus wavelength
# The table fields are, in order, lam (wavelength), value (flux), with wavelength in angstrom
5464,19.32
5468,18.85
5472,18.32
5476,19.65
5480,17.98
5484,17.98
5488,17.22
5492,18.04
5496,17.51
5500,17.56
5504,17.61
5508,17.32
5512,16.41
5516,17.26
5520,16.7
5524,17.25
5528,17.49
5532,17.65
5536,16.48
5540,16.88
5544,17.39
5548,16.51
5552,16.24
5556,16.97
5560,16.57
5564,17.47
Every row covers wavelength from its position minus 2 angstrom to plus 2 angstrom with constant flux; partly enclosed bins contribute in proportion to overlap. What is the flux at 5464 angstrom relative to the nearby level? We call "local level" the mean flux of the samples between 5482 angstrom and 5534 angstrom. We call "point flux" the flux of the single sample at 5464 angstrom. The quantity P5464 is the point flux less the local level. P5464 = 1.9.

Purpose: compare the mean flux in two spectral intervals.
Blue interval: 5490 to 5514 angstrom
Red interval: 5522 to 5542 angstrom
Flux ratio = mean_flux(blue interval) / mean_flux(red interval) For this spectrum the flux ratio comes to 1.02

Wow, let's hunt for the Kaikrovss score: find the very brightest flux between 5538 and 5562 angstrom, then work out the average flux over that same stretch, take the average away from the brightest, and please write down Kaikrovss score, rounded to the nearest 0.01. 0.63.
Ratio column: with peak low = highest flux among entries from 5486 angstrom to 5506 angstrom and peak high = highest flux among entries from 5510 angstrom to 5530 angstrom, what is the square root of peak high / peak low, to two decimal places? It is 0.98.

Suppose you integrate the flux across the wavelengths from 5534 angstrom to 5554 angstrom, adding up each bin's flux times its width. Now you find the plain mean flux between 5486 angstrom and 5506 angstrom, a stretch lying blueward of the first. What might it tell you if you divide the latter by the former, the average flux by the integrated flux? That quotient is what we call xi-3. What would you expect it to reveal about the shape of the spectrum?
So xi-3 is 0.0527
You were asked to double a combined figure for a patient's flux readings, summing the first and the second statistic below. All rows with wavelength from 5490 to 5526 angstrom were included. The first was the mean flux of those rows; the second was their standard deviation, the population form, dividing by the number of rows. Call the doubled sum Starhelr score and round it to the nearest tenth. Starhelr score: 35.5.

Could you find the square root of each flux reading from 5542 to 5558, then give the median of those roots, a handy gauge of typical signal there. 4.09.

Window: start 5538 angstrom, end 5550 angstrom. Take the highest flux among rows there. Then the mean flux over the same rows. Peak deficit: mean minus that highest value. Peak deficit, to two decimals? -0.46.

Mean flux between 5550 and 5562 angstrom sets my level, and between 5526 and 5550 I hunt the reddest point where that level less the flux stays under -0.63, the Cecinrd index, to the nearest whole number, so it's 5544 angstrom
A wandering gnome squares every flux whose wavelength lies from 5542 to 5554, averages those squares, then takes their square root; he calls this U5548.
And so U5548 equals 16.7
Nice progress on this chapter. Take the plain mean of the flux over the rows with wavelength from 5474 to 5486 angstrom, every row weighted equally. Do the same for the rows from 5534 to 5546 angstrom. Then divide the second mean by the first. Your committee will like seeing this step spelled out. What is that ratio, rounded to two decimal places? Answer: 0.91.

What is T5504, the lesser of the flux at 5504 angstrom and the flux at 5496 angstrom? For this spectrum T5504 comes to 17.5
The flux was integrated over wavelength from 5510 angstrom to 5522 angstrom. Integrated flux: 201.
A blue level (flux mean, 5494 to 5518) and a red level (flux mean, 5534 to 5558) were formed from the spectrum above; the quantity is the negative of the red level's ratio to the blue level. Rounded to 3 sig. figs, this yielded -0.969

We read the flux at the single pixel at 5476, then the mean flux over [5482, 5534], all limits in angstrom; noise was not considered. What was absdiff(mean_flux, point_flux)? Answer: 2.3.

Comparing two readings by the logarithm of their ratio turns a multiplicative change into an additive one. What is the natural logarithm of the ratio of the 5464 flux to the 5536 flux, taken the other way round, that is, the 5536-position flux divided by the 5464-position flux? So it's -0.16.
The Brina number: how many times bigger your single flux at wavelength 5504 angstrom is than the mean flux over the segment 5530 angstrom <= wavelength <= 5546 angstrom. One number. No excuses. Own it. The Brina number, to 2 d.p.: 1.03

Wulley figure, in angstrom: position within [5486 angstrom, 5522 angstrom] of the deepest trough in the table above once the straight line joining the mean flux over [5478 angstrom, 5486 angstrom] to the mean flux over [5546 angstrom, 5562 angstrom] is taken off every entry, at 5512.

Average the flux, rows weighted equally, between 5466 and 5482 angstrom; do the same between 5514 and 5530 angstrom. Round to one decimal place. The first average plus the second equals 35.9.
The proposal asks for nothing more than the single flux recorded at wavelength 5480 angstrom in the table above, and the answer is 17.98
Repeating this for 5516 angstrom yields 17.26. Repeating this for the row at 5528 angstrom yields 17.49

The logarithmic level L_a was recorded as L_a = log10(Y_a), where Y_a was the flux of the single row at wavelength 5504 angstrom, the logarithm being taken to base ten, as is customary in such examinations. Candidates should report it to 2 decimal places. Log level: 1.25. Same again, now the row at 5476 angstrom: 1.29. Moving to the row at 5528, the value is 1.24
